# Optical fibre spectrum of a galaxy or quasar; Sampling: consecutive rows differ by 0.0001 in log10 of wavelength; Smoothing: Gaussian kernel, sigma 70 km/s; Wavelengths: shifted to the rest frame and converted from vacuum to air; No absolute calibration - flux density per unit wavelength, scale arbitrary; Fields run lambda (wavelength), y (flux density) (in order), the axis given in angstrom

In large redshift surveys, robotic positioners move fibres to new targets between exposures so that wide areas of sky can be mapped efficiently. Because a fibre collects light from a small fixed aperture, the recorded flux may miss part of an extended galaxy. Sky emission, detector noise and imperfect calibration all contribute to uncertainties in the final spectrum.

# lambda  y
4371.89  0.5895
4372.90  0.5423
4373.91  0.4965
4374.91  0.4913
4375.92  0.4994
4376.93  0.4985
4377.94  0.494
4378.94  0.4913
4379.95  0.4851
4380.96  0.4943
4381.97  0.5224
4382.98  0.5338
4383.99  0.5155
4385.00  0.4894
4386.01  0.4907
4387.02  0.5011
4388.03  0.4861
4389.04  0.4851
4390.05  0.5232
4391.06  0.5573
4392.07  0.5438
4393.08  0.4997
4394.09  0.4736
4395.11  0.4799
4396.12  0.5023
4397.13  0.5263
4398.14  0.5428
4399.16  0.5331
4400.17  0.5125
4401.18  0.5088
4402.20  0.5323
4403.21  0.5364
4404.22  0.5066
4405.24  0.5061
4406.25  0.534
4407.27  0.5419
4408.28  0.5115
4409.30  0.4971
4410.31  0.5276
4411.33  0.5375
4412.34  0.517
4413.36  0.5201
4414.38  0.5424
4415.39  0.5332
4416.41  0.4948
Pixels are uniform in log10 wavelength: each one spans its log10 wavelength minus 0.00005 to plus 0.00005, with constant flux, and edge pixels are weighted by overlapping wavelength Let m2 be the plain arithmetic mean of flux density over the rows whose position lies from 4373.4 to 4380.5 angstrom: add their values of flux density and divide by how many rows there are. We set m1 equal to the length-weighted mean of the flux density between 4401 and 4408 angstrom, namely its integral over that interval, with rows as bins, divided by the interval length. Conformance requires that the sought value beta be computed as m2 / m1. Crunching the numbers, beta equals 0.94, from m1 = 0.524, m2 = 0.494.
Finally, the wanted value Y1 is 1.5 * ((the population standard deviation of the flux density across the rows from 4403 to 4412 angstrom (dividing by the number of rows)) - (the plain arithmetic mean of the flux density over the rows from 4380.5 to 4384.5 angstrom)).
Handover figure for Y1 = -0.751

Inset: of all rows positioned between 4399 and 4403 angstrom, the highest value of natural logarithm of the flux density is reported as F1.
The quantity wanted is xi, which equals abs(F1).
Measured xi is 0.629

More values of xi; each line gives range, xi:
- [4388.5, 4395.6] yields 0.585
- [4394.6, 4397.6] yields 0.642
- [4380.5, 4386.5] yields 0.628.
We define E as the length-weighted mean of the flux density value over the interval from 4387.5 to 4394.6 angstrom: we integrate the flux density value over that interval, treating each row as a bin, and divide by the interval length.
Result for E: 0.510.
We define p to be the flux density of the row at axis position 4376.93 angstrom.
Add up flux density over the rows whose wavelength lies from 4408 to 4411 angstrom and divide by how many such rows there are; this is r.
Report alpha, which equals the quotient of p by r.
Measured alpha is 0.97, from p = 0.4985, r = 0.512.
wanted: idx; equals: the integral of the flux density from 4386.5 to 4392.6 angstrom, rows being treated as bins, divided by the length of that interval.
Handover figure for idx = 0.516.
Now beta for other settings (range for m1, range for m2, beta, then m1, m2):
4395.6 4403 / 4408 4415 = 1.00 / 0.523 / 0.522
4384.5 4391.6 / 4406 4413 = 1.04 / 0.505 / 0.524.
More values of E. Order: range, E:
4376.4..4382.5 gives 0.498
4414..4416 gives 0.536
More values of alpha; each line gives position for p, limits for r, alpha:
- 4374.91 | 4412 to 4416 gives 0.93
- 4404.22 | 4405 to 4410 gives 0.98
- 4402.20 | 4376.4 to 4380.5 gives 1.08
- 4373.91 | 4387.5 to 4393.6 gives 0.96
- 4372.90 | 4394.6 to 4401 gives 1.05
